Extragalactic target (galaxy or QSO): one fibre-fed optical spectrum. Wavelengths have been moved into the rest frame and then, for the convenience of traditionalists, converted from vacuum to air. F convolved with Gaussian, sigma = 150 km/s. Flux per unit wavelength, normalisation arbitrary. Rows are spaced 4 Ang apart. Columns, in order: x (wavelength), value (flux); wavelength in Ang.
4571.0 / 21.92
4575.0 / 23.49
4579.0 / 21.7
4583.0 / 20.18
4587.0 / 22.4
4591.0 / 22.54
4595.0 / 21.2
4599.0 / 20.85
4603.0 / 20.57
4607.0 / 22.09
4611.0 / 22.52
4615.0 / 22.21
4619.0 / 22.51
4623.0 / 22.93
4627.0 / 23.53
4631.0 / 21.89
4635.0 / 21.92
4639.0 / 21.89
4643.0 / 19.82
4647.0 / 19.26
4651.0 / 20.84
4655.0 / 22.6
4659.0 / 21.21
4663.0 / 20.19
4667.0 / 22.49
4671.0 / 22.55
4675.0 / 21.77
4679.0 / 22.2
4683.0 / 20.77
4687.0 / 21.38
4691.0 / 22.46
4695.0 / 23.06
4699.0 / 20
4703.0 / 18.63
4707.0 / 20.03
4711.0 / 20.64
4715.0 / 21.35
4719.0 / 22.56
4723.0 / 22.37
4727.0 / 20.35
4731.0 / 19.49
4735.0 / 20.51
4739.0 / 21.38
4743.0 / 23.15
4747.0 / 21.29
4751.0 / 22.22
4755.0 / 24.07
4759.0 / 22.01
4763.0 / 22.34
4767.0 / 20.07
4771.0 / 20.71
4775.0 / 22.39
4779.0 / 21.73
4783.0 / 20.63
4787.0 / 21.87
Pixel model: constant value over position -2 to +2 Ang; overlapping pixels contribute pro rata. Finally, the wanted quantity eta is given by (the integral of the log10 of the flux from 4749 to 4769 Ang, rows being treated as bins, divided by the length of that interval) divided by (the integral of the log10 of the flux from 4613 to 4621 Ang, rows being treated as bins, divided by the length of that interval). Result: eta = 1.00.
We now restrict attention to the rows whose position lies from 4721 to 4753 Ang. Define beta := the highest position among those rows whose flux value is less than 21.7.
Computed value 4747.0 Ang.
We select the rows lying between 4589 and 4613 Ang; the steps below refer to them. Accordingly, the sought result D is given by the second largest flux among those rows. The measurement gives 22.52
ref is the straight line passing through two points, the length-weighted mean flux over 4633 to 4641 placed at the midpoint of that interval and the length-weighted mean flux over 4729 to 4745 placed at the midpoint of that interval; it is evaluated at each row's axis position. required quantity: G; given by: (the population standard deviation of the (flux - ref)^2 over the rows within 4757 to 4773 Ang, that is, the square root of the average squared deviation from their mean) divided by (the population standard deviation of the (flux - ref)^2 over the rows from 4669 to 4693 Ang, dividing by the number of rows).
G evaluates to 2.0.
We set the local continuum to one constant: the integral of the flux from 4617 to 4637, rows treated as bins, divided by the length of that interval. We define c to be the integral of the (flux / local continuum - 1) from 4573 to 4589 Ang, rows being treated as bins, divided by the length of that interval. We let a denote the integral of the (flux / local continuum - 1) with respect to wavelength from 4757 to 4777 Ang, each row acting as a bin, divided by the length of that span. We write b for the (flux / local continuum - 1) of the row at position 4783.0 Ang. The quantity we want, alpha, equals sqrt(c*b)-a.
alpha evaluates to 0.095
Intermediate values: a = -0.047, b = -0.085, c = -0.027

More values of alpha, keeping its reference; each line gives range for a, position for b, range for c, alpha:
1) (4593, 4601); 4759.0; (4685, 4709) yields 0.110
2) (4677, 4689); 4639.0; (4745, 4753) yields 0.081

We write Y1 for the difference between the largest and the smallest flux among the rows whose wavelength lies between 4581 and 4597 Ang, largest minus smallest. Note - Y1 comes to 2.4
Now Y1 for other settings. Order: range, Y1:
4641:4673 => 3.3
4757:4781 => 2.3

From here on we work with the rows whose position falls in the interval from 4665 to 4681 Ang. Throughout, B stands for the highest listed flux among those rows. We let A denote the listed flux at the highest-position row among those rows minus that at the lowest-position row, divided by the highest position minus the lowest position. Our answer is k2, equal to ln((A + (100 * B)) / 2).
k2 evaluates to 7.03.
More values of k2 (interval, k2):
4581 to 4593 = 7.03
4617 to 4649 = 7.07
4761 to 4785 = 7.02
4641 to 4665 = 7.03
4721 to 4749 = 7.05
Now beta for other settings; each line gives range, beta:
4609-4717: 4715.0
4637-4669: 4663.0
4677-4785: 4783.0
